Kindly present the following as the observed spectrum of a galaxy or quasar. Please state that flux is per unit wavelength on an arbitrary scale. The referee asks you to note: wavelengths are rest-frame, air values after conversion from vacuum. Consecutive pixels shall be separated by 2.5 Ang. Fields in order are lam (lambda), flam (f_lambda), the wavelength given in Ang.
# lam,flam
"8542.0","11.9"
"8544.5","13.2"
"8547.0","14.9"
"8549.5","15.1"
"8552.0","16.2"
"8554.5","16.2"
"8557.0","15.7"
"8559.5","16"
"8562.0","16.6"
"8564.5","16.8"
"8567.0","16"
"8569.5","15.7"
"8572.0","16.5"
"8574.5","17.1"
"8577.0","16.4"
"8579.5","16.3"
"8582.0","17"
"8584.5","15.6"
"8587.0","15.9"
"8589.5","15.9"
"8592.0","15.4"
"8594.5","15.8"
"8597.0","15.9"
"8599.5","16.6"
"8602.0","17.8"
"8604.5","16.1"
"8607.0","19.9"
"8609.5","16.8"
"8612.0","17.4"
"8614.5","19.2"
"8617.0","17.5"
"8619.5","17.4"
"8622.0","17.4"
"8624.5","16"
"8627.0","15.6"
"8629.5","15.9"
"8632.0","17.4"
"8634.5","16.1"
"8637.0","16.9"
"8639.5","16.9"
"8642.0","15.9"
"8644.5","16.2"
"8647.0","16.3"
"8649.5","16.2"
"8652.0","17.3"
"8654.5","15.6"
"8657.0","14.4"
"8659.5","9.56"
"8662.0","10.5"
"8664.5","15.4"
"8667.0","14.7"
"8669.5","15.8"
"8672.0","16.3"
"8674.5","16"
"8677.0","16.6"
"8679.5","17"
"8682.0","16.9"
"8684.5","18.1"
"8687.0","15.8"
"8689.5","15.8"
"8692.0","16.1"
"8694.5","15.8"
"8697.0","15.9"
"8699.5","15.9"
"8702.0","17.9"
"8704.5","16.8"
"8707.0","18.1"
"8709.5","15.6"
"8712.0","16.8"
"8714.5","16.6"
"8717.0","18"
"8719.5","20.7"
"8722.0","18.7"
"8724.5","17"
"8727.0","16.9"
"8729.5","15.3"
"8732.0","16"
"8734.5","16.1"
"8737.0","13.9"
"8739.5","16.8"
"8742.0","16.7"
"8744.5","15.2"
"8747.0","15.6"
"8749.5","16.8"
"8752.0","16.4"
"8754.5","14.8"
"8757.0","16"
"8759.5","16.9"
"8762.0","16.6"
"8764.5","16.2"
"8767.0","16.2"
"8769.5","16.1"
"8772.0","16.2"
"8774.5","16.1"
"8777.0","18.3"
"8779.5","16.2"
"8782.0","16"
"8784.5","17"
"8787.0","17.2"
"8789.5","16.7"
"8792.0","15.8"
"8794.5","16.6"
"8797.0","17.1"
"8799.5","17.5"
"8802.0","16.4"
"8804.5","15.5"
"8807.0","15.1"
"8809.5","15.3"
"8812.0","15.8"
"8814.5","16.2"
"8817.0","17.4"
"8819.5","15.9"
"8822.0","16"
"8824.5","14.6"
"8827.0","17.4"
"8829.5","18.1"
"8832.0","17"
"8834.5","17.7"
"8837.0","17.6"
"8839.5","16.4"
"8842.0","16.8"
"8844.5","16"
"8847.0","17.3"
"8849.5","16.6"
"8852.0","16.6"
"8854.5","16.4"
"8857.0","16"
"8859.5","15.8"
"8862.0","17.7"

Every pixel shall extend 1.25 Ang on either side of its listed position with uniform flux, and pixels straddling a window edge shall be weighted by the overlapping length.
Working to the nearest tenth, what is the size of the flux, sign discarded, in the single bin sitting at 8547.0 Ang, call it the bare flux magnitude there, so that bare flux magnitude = 14.9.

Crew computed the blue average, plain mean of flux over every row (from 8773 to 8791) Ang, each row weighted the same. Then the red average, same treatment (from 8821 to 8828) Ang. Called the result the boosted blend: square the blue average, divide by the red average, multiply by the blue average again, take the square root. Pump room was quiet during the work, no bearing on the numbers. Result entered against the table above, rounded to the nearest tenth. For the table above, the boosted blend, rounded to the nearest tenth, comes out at 17.2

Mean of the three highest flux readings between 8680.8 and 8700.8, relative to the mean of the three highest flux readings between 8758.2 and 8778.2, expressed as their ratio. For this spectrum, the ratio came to 0.99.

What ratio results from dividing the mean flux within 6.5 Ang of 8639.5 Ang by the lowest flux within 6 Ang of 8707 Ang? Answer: 1.05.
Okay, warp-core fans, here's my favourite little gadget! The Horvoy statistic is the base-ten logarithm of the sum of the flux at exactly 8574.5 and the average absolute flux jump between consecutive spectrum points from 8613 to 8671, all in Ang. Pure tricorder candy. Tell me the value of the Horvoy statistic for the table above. 1.26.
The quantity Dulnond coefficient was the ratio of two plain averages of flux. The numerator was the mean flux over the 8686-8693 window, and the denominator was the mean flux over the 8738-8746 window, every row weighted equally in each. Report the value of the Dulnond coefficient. 0.98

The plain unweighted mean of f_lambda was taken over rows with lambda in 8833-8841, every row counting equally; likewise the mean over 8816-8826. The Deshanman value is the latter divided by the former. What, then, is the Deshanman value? 0.93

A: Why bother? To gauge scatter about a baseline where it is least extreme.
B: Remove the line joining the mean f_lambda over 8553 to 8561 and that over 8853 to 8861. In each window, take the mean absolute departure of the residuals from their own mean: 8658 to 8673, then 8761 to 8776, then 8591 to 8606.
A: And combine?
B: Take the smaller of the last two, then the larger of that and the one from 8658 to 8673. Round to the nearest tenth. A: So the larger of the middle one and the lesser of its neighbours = 2.5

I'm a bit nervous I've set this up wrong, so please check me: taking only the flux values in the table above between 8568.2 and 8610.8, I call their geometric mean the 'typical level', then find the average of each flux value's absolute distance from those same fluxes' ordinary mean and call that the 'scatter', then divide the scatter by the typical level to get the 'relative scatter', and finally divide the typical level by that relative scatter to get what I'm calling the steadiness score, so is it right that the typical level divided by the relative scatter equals 377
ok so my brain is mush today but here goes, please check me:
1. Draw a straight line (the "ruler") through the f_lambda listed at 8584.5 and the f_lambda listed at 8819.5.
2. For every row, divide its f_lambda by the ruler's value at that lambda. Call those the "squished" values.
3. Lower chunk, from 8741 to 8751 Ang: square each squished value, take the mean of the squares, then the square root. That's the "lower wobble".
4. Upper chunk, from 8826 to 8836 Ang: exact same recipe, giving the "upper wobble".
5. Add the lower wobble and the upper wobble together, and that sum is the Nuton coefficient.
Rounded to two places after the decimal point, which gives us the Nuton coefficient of 2.12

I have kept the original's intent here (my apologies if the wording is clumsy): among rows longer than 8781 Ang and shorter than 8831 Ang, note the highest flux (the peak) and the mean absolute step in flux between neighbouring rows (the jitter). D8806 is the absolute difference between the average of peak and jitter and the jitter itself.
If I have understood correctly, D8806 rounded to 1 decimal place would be 8.6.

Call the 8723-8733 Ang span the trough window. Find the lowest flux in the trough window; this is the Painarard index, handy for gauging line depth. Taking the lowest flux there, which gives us 15.3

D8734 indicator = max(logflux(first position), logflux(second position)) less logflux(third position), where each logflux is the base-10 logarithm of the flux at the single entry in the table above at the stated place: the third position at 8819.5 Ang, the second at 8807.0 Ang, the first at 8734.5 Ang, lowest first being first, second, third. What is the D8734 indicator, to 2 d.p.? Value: 0.01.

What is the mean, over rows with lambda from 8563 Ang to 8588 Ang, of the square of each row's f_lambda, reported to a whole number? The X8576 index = 267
